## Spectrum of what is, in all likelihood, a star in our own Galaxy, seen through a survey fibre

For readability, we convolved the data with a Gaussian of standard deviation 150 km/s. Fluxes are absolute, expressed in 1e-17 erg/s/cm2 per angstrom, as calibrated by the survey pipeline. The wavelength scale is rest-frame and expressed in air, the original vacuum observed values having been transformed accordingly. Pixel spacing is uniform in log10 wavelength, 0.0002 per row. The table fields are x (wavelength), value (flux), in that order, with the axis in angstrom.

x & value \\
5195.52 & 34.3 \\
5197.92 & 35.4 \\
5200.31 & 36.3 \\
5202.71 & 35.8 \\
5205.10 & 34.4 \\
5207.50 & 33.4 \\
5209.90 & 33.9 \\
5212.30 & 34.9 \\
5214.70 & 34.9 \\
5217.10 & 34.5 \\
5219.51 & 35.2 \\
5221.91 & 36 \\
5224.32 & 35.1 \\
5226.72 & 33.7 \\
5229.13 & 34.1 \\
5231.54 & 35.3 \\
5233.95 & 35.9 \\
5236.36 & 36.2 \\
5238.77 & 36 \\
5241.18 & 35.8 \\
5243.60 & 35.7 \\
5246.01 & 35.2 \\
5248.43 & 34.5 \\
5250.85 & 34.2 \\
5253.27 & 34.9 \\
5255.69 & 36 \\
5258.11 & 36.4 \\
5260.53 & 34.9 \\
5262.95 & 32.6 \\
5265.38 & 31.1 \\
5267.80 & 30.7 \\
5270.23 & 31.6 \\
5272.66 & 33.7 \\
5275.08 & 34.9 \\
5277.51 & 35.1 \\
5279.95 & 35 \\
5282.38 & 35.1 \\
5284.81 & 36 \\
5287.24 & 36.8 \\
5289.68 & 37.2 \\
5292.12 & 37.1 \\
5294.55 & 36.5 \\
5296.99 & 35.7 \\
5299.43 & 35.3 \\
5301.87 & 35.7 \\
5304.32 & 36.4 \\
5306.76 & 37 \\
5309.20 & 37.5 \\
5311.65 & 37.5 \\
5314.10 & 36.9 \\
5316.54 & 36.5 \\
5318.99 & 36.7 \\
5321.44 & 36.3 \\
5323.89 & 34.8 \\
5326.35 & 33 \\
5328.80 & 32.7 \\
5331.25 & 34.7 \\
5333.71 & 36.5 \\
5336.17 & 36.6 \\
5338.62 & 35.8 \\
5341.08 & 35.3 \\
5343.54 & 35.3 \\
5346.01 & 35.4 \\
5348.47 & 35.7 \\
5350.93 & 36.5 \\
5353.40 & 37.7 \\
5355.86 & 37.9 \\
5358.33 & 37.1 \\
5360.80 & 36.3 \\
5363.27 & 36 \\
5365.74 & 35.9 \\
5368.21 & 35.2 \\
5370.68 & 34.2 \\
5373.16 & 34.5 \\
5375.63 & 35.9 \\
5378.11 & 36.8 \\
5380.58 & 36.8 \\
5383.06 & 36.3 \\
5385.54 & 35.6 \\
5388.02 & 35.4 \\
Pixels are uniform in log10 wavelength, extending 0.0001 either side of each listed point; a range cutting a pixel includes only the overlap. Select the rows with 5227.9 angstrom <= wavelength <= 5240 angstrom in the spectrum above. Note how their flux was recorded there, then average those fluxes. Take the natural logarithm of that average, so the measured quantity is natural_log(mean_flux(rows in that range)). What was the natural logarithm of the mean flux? 3.57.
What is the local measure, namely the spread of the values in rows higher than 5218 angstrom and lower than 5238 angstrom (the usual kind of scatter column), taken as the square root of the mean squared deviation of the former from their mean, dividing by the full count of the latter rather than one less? 0.84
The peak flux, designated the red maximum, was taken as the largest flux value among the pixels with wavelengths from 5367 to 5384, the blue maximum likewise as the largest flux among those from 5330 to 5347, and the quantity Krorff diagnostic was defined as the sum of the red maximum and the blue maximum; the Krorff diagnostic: 73.4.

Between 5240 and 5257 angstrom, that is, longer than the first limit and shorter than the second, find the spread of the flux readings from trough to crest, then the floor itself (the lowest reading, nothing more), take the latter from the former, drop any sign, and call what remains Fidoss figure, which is 32.4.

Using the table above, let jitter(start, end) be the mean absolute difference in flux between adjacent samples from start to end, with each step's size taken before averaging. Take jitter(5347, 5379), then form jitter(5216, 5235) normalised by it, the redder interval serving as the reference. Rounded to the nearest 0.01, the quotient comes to 1.21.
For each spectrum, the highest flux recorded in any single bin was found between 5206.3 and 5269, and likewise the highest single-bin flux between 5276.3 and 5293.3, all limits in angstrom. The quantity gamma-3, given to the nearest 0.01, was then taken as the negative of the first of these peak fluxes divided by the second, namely -0.98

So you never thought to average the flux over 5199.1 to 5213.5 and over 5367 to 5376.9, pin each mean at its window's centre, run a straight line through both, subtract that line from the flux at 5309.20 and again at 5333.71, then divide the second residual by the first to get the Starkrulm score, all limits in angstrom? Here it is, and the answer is 0.61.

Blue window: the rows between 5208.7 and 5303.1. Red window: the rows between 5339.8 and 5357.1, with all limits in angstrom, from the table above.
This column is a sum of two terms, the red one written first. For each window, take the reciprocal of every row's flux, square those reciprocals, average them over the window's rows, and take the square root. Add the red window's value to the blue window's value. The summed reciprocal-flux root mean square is 0.0563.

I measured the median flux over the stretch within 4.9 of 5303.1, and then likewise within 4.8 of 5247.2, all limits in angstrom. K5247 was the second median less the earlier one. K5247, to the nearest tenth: -1.2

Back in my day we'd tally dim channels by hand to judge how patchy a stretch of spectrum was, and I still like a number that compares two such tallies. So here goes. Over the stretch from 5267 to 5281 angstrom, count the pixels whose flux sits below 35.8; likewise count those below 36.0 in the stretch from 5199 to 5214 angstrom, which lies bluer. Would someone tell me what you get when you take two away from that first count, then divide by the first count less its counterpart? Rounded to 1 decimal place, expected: 4.0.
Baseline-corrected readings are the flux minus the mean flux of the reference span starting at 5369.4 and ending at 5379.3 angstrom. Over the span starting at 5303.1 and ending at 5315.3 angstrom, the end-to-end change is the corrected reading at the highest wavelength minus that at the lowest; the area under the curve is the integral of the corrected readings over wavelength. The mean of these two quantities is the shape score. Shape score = 11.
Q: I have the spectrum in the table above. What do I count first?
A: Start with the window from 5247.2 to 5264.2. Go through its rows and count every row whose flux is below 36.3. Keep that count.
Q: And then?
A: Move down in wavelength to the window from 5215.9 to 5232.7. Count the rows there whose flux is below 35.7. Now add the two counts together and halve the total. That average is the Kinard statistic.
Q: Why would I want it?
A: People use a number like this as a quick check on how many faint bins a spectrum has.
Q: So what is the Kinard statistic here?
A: 6.0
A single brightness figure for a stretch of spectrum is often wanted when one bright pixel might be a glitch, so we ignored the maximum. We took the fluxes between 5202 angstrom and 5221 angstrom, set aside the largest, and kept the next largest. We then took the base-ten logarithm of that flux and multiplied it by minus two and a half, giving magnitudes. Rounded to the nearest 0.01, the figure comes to -3.87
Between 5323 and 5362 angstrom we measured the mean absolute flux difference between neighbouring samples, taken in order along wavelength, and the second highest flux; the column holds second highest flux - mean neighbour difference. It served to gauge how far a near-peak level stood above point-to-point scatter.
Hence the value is 36.9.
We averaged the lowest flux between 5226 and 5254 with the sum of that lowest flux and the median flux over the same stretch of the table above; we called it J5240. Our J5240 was 51.3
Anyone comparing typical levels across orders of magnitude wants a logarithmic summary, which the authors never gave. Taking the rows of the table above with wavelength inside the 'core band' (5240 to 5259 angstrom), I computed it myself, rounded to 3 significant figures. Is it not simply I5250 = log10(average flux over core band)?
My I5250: 1.55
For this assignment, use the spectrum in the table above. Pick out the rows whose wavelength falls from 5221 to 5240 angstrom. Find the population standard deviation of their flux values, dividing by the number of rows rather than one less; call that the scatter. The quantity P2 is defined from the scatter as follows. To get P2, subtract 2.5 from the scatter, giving -1.62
